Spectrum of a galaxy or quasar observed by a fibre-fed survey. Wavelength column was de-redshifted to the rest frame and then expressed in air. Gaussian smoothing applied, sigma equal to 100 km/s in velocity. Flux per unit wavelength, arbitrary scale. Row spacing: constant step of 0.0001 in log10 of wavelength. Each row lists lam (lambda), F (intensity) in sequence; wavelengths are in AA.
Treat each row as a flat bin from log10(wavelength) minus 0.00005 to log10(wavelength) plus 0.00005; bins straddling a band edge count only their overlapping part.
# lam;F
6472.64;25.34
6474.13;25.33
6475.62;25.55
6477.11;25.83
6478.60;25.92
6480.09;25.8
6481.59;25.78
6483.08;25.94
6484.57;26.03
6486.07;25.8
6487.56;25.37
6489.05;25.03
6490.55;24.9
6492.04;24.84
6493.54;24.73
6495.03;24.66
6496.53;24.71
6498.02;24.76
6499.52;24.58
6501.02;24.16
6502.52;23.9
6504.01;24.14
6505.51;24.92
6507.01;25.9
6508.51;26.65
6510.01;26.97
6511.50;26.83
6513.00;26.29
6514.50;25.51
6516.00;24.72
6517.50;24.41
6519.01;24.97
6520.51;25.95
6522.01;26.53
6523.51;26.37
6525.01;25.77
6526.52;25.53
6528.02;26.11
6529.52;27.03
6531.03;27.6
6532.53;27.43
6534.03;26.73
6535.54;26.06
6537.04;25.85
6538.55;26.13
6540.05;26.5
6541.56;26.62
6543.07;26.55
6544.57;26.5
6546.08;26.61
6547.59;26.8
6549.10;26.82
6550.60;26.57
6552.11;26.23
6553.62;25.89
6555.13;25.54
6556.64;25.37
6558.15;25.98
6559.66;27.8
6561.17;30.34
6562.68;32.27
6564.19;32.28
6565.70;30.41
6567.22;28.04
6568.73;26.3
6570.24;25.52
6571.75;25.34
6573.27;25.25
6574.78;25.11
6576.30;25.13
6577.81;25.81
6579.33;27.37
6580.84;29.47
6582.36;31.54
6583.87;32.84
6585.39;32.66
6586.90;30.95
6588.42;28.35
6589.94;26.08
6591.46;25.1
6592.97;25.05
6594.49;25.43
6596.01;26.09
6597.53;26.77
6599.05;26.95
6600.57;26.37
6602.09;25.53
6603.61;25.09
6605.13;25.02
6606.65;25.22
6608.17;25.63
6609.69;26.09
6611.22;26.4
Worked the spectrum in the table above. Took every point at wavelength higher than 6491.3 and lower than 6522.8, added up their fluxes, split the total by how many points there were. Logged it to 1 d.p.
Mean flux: 25.2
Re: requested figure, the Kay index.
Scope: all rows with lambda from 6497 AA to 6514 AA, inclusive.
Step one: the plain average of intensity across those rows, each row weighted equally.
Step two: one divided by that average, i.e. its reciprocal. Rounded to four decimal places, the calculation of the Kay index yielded 0.0394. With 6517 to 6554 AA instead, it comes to 0.0380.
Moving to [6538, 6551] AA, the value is 0.0376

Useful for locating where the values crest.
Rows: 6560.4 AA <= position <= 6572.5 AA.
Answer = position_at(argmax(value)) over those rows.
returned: 6564.19 AA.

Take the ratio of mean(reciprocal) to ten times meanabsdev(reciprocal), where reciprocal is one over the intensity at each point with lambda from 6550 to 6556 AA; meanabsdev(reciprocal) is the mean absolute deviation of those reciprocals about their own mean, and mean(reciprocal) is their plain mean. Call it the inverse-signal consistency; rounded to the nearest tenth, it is 7.6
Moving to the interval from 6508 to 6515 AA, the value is 5.9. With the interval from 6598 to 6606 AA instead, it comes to 3.8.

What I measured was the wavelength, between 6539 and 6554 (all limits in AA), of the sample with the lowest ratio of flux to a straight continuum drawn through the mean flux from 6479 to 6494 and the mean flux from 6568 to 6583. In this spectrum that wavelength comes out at 6553.62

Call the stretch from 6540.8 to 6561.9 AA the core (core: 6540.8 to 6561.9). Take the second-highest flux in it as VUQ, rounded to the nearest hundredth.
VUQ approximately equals 27.80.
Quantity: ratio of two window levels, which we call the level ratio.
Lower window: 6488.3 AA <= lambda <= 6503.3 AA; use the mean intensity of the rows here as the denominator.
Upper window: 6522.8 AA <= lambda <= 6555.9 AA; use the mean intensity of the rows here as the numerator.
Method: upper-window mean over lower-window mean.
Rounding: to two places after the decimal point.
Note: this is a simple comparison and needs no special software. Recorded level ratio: 1.07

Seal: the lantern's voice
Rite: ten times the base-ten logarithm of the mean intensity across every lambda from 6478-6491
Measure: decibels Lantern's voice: 14.1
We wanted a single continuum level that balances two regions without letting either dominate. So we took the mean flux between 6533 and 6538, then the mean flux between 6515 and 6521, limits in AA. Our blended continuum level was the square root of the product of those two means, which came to 25.6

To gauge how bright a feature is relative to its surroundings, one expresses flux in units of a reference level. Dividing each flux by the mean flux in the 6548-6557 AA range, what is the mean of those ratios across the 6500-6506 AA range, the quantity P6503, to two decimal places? 0.93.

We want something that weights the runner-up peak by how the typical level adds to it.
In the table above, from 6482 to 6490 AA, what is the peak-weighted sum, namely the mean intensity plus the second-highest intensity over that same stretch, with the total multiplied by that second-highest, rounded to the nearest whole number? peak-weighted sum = 1338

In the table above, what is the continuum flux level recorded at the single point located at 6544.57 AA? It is 26.5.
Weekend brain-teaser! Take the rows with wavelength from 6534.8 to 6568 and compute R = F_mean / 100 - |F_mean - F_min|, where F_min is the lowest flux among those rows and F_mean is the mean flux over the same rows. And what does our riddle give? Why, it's -1.7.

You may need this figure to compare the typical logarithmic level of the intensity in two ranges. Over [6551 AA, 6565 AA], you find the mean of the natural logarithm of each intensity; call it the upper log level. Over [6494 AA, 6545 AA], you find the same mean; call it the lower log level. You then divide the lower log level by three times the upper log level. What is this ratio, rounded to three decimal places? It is 0.326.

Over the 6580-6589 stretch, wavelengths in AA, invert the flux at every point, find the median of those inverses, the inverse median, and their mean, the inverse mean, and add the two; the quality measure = 0.0644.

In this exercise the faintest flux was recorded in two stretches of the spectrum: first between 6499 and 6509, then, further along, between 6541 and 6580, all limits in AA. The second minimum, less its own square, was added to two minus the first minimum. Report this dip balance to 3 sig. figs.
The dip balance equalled -627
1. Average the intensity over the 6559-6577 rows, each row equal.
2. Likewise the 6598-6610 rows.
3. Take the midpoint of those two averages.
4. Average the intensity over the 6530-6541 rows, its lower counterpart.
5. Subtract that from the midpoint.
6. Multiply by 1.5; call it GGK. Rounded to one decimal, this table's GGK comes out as 0.2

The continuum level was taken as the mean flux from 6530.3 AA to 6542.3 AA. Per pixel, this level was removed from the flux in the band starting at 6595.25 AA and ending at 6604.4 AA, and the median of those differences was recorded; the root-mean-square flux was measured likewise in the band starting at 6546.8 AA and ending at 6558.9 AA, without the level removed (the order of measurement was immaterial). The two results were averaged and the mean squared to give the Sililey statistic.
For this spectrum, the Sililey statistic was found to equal 166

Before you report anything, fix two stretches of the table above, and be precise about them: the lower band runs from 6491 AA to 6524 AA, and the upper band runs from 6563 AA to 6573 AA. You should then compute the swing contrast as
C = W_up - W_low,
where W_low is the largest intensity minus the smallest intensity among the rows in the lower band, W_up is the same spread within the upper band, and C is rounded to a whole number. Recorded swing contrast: 4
